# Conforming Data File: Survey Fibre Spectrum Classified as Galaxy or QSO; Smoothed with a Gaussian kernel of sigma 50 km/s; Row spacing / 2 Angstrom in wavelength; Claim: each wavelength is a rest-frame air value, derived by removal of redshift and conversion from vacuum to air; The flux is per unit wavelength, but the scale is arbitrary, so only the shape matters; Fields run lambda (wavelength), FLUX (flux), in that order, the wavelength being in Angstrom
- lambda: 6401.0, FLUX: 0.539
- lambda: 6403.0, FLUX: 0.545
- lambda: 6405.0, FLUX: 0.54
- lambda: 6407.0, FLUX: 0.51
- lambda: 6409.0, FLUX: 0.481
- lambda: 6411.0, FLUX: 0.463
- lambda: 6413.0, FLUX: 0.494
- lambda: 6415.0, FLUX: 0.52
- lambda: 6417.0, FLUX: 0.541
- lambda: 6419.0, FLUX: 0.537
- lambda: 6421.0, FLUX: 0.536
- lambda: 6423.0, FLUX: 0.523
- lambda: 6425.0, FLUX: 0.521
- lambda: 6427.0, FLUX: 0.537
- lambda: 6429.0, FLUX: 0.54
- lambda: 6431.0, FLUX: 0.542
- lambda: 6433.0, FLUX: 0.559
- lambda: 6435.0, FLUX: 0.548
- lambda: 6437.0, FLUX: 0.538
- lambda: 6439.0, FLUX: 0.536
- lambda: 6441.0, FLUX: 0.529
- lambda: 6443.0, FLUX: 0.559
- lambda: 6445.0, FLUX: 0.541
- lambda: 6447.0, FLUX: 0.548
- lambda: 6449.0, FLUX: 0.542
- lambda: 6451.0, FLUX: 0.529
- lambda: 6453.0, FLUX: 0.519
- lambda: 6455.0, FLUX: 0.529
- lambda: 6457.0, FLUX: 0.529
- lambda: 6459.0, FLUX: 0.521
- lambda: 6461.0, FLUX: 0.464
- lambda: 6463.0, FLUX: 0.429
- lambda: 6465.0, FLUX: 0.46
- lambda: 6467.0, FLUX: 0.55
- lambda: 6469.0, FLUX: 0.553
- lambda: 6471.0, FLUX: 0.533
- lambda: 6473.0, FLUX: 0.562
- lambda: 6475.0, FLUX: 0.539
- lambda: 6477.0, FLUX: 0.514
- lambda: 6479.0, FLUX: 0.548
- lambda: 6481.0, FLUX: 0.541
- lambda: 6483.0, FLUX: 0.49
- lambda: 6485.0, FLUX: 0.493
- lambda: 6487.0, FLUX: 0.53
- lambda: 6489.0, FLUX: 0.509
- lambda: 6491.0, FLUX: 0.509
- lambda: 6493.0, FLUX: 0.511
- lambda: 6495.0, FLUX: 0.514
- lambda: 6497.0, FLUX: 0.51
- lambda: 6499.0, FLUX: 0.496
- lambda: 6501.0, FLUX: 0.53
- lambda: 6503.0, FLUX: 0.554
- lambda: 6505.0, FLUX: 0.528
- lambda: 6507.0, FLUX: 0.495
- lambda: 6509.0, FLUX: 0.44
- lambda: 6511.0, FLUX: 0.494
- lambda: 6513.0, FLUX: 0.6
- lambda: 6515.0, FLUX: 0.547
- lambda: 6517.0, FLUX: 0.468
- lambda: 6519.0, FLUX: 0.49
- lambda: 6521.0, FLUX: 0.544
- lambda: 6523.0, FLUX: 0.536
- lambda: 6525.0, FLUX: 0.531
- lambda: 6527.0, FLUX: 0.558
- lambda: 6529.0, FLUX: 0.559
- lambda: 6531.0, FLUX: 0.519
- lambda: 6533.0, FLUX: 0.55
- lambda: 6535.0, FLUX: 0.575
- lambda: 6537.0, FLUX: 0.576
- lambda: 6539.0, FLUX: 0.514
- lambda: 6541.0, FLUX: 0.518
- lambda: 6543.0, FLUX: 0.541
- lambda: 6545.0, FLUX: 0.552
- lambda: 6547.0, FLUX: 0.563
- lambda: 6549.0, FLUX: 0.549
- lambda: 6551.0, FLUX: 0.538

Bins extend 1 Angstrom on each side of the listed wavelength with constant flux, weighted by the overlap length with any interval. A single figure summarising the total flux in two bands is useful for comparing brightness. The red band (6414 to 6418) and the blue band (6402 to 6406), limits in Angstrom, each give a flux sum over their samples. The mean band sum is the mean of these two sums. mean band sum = 1.07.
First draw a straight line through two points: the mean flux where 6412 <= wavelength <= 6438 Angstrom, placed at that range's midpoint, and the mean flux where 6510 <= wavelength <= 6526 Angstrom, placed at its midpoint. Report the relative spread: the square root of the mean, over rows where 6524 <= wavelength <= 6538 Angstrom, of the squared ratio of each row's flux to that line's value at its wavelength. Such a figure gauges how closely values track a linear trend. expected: 1.05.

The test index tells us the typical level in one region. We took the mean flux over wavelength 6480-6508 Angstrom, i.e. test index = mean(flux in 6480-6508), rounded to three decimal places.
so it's 0.515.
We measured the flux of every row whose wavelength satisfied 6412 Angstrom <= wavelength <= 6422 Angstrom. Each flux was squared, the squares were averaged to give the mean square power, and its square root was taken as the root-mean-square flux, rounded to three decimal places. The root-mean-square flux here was 0.526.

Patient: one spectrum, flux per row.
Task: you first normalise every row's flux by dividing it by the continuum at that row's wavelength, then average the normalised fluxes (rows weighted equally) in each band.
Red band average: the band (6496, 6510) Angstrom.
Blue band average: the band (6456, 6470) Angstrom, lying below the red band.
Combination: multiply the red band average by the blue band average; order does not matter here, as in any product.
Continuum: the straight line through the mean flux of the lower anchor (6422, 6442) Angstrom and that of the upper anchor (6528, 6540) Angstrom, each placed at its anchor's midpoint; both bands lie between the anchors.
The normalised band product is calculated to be 0.862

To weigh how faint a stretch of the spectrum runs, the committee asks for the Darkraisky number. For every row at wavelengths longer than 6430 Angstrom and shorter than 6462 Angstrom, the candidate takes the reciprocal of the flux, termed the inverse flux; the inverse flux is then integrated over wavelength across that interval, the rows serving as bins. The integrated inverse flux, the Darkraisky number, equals 60.1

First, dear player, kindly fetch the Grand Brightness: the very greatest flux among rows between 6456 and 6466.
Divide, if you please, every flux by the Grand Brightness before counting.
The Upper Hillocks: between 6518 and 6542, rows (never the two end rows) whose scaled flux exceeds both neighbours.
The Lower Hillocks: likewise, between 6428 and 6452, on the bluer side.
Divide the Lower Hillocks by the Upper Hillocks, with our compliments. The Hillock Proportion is 1.0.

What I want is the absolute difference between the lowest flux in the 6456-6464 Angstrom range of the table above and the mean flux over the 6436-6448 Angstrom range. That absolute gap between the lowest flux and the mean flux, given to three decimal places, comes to 0.113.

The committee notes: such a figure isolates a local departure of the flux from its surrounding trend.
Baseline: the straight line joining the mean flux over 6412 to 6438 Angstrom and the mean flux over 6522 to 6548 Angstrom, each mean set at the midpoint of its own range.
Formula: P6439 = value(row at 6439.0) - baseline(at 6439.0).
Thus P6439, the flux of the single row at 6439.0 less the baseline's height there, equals 0.00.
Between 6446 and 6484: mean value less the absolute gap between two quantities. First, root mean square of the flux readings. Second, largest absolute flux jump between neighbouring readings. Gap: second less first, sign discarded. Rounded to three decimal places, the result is 0.089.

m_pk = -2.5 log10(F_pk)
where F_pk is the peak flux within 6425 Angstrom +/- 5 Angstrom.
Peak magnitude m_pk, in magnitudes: 0.669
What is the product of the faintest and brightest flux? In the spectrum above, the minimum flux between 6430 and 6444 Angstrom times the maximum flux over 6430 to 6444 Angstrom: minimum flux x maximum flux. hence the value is 0.296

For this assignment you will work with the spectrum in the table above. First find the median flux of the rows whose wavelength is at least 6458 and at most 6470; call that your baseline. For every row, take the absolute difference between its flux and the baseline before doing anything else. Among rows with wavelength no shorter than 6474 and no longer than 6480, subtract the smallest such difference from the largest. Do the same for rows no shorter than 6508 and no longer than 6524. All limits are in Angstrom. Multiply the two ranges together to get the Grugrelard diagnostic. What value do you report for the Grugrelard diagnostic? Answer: 0.0036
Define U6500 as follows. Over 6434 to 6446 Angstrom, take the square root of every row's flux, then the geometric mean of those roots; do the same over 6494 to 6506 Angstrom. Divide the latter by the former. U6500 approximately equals 0.98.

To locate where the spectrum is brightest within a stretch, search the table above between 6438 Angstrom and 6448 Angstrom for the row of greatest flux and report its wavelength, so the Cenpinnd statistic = 6443.0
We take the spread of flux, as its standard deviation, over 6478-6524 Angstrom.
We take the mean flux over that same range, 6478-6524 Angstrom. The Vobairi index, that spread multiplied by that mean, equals 0.017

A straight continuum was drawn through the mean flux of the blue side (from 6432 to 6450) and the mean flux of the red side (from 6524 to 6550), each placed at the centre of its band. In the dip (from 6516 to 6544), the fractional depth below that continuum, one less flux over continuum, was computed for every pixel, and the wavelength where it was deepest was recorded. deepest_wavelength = 6517.0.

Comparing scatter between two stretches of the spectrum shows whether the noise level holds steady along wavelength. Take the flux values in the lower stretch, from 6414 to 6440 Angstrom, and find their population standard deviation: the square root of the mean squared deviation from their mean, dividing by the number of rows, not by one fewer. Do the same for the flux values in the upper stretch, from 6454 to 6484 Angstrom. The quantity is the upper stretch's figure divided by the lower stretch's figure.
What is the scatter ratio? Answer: 3.65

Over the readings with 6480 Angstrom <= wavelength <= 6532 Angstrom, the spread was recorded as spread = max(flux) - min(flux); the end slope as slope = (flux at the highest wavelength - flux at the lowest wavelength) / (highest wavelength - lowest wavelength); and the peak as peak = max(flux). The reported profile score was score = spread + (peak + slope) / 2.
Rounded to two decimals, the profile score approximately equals 0.46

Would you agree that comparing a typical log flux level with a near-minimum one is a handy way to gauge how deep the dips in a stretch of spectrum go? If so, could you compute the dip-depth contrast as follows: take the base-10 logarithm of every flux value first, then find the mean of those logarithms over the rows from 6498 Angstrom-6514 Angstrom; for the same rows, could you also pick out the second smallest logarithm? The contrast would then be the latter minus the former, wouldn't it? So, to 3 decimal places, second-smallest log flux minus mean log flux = -0.018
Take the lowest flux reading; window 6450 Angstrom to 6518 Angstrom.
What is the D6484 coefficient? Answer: 0.429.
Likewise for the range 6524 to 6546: 0.514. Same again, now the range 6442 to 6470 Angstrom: 0.429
